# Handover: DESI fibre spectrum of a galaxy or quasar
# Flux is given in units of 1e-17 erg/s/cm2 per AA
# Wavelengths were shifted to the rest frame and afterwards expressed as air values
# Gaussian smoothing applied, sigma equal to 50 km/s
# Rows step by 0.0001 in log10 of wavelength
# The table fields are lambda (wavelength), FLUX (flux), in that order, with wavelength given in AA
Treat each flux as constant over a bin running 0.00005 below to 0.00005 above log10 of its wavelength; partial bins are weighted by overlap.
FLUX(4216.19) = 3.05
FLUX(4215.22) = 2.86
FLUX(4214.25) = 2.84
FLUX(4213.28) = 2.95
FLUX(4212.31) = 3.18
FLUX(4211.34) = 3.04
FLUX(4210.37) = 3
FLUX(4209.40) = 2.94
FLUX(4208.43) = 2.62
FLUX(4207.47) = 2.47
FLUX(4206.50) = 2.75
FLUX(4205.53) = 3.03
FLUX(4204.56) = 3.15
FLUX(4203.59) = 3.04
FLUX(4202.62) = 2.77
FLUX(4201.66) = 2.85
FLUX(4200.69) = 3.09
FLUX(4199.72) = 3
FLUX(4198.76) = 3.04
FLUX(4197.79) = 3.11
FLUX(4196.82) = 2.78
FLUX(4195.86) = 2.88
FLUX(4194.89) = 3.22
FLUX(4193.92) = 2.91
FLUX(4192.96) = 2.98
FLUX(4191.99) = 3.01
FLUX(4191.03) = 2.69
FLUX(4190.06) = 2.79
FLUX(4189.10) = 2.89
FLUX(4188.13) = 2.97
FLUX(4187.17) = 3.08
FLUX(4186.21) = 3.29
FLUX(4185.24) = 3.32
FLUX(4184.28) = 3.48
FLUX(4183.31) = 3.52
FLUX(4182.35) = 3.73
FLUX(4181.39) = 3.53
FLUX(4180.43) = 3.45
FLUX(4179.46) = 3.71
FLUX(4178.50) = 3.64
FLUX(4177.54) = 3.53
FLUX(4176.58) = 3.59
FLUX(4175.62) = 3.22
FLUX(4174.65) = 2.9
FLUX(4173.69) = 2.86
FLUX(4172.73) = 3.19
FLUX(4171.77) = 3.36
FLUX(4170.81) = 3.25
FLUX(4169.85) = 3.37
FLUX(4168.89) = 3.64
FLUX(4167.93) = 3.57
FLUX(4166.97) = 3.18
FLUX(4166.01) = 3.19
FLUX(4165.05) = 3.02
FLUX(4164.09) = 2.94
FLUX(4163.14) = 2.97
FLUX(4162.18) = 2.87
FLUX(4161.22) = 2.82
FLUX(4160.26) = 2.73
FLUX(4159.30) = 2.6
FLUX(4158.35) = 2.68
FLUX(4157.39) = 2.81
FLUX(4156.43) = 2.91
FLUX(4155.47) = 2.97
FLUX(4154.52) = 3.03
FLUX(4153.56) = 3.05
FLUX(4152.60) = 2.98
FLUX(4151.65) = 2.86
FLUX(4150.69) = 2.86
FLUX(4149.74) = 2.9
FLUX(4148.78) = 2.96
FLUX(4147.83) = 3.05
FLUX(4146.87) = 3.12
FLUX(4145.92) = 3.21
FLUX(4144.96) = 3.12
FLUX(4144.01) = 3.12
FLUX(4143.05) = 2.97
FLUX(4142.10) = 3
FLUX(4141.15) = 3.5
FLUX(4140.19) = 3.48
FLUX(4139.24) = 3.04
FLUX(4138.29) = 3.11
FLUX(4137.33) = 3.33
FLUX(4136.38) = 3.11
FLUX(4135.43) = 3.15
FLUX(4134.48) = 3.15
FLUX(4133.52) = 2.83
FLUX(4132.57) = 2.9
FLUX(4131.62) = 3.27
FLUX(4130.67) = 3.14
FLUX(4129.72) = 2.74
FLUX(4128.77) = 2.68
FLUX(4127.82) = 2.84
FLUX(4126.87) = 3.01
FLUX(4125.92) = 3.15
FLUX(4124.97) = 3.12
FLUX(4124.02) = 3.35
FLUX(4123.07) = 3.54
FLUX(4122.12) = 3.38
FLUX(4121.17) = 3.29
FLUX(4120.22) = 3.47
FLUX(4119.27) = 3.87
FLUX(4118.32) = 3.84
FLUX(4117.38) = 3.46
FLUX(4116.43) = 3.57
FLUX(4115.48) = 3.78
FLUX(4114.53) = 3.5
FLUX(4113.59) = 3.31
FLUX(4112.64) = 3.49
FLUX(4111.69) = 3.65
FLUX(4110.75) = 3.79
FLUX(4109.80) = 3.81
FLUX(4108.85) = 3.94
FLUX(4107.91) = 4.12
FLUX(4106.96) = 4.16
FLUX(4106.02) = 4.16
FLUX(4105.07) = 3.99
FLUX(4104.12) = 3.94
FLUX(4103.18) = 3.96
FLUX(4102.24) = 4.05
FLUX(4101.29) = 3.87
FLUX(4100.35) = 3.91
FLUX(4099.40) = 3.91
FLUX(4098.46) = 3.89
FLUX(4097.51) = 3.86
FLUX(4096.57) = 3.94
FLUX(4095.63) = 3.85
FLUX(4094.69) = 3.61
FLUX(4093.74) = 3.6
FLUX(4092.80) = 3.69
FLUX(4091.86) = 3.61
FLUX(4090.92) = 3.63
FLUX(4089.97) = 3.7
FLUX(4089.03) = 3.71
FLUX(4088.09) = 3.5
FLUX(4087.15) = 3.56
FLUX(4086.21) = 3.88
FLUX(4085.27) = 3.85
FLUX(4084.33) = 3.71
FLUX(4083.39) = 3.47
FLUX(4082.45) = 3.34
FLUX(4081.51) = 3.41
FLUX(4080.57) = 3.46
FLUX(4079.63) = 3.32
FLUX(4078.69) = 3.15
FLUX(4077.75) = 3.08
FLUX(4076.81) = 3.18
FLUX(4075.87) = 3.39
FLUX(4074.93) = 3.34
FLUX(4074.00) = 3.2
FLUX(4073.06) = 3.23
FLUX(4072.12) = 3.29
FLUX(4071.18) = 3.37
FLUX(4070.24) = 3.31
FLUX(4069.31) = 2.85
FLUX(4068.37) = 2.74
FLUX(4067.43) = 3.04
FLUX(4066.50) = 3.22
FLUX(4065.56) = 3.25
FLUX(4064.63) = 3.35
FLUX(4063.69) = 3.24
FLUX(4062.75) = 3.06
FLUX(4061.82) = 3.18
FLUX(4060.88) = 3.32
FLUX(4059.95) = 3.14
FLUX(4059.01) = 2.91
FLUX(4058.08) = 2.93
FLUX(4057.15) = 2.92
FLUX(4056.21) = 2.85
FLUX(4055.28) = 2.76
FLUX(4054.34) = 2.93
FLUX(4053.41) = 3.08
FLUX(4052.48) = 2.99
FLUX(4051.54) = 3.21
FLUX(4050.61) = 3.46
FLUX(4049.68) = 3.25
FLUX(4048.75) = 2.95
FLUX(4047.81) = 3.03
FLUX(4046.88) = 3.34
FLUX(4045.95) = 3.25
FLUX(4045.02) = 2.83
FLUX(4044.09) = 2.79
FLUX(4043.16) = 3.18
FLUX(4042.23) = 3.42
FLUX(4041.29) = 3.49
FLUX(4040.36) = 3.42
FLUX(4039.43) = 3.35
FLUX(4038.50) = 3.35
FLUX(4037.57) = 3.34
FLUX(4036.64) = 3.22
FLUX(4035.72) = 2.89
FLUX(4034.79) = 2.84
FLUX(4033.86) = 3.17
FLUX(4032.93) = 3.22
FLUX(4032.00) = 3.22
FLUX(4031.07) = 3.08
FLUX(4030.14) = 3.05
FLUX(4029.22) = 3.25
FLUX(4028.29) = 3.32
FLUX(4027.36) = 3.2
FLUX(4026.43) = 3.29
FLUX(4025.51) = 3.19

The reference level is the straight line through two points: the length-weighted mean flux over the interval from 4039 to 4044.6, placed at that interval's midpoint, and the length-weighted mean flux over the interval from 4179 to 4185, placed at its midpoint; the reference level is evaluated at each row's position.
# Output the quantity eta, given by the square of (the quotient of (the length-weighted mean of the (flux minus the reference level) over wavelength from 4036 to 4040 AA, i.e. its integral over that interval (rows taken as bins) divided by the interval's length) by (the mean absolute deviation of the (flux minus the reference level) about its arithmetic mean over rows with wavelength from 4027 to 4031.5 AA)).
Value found 0.2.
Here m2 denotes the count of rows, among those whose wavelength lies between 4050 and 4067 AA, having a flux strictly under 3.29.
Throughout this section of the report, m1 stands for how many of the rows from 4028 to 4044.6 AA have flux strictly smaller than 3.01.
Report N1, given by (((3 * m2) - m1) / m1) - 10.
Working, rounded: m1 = 3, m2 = 15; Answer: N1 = 4.0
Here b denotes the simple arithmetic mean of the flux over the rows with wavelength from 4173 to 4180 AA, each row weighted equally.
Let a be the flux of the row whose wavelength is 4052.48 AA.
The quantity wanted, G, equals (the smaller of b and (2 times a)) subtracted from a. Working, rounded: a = 2.99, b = 3.35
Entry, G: -0.36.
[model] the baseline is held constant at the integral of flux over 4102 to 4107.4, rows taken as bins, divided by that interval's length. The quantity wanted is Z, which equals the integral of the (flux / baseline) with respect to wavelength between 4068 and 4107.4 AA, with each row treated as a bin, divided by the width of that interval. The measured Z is 0.89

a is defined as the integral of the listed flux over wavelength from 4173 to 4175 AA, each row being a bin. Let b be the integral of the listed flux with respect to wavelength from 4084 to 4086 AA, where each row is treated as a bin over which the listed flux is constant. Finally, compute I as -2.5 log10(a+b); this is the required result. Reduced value -2.82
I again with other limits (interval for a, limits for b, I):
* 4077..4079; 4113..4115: -2.79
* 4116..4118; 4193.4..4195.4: -2.80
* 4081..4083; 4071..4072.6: -2.70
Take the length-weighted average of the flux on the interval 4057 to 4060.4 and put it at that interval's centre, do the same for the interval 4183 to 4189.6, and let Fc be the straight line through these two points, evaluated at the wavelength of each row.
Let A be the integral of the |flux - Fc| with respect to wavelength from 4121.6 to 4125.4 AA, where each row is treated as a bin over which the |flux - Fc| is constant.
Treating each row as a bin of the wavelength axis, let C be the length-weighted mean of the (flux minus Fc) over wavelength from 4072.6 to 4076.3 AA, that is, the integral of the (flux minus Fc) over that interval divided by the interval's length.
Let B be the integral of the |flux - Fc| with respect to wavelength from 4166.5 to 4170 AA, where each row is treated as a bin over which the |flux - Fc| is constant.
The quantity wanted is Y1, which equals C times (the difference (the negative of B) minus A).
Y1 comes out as -0.5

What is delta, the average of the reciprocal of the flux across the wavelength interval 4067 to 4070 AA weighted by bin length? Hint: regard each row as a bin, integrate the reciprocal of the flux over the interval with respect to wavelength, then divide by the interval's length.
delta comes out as 0.345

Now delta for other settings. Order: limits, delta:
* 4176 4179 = 0.281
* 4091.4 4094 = 0.276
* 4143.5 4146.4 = 0.317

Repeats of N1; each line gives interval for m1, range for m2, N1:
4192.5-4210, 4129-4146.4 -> -6.9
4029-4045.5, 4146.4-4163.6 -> 2.5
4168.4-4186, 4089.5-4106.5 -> -11.0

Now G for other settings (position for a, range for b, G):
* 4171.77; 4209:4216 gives 0.39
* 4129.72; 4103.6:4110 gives -1.28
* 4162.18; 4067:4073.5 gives -0.25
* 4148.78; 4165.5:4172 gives -0.41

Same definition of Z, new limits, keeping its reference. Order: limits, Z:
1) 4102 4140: 0.85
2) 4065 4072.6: 0.78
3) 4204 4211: 0.71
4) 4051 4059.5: 0.73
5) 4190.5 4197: 0.72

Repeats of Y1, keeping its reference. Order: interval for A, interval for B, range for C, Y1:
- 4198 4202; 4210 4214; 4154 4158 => 0.4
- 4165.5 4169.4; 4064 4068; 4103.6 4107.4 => -1.7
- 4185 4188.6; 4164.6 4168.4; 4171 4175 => 0.1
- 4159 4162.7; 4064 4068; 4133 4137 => 0.1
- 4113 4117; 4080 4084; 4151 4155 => 0.6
